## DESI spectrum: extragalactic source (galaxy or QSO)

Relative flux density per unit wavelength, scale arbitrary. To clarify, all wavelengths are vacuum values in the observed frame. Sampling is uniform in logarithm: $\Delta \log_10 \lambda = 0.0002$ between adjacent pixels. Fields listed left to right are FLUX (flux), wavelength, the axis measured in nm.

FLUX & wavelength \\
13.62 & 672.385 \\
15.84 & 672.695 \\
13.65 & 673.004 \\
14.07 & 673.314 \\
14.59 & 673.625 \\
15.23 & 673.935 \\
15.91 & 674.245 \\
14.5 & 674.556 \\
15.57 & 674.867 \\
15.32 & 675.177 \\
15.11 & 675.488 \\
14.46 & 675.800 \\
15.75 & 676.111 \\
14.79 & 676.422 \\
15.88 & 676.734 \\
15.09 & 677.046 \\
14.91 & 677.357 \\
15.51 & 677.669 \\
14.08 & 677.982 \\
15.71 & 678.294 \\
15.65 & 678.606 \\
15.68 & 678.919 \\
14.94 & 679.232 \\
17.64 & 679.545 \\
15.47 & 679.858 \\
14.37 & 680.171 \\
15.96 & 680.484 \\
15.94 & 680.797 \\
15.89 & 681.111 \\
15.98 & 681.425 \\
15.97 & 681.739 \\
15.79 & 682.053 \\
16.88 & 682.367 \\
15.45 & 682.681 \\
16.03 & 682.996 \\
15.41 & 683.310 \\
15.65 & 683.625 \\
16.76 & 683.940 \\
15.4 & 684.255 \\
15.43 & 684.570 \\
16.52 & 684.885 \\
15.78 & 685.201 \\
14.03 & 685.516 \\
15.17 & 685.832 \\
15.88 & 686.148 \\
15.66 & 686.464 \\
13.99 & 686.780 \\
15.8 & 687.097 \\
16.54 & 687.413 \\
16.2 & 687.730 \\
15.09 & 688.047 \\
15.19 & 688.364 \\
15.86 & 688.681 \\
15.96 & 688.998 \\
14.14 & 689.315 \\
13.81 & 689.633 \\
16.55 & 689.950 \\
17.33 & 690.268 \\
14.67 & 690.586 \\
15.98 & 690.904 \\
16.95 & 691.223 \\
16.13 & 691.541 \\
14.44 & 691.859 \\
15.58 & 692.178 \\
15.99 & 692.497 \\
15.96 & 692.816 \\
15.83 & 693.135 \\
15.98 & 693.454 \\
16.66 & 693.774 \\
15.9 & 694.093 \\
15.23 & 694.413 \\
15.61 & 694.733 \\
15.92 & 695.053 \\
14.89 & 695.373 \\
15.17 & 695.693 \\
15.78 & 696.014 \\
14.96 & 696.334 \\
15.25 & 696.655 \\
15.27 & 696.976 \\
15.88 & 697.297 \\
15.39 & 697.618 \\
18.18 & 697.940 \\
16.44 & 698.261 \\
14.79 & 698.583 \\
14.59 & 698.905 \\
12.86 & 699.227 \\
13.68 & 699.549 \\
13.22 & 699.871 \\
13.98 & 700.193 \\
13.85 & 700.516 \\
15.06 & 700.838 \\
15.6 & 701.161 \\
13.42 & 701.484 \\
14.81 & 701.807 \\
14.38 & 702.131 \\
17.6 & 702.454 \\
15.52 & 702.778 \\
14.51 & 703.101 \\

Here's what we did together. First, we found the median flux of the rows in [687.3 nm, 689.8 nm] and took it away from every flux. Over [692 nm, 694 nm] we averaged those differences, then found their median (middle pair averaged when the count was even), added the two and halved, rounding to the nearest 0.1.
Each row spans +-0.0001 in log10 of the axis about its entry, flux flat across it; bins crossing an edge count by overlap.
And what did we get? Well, 0.5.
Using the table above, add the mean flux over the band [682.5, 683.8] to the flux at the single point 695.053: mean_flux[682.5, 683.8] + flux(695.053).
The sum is 31.6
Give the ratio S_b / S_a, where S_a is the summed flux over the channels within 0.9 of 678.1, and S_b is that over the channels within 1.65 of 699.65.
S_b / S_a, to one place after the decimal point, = 1.6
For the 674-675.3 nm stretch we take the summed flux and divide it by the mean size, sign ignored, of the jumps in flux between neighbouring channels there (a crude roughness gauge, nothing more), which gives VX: 67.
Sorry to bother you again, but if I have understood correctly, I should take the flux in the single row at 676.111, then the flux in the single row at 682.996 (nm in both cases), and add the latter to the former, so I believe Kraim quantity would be 31.8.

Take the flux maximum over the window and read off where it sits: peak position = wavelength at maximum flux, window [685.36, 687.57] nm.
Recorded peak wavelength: 687.413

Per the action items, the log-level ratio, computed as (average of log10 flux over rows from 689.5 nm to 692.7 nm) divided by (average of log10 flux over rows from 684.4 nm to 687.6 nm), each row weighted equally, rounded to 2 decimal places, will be 1.01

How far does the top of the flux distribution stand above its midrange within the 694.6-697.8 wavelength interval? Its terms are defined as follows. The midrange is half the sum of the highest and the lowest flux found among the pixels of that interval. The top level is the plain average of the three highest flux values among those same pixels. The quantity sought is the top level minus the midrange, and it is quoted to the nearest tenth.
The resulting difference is 0.5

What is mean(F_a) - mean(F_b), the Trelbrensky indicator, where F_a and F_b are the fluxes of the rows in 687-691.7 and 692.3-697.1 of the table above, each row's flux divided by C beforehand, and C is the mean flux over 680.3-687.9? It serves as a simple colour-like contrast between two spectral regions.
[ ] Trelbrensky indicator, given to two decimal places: 0.01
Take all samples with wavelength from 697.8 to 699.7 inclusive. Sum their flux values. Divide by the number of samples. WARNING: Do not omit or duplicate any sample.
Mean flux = 15.1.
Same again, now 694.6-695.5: 15.5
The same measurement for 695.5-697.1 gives 15.3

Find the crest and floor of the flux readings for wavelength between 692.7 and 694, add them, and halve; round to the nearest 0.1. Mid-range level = 16.2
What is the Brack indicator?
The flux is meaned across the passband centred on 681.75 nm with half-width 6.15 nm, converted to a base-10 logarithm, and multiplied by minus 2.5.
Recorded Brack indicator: -2.98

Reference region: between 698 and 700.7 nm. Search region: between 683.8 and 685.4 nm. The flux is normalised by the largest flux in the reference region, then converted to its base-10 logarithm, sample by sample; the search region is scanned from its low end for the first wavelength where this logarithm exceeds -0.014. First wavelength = 683.940 nm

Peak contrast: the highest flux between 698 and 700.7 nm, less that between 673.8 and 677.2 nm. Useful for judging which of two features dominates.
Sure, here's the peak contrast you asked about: 0.53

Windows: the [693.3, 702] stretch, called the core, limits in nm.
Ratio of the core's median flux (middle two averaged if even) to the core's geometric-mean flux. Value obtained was 1.01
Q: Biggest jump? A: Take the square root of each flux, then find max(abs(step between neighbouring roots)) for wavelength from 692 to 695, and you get 0.09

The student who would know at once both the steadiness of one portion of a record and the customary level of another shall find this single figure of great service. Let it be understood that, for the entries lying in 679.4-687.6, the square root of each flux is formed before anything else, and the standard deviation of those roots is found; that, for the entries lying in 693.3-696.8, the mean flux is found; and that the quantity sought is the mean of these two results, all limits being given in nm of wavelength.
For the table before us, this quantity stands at 7.84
